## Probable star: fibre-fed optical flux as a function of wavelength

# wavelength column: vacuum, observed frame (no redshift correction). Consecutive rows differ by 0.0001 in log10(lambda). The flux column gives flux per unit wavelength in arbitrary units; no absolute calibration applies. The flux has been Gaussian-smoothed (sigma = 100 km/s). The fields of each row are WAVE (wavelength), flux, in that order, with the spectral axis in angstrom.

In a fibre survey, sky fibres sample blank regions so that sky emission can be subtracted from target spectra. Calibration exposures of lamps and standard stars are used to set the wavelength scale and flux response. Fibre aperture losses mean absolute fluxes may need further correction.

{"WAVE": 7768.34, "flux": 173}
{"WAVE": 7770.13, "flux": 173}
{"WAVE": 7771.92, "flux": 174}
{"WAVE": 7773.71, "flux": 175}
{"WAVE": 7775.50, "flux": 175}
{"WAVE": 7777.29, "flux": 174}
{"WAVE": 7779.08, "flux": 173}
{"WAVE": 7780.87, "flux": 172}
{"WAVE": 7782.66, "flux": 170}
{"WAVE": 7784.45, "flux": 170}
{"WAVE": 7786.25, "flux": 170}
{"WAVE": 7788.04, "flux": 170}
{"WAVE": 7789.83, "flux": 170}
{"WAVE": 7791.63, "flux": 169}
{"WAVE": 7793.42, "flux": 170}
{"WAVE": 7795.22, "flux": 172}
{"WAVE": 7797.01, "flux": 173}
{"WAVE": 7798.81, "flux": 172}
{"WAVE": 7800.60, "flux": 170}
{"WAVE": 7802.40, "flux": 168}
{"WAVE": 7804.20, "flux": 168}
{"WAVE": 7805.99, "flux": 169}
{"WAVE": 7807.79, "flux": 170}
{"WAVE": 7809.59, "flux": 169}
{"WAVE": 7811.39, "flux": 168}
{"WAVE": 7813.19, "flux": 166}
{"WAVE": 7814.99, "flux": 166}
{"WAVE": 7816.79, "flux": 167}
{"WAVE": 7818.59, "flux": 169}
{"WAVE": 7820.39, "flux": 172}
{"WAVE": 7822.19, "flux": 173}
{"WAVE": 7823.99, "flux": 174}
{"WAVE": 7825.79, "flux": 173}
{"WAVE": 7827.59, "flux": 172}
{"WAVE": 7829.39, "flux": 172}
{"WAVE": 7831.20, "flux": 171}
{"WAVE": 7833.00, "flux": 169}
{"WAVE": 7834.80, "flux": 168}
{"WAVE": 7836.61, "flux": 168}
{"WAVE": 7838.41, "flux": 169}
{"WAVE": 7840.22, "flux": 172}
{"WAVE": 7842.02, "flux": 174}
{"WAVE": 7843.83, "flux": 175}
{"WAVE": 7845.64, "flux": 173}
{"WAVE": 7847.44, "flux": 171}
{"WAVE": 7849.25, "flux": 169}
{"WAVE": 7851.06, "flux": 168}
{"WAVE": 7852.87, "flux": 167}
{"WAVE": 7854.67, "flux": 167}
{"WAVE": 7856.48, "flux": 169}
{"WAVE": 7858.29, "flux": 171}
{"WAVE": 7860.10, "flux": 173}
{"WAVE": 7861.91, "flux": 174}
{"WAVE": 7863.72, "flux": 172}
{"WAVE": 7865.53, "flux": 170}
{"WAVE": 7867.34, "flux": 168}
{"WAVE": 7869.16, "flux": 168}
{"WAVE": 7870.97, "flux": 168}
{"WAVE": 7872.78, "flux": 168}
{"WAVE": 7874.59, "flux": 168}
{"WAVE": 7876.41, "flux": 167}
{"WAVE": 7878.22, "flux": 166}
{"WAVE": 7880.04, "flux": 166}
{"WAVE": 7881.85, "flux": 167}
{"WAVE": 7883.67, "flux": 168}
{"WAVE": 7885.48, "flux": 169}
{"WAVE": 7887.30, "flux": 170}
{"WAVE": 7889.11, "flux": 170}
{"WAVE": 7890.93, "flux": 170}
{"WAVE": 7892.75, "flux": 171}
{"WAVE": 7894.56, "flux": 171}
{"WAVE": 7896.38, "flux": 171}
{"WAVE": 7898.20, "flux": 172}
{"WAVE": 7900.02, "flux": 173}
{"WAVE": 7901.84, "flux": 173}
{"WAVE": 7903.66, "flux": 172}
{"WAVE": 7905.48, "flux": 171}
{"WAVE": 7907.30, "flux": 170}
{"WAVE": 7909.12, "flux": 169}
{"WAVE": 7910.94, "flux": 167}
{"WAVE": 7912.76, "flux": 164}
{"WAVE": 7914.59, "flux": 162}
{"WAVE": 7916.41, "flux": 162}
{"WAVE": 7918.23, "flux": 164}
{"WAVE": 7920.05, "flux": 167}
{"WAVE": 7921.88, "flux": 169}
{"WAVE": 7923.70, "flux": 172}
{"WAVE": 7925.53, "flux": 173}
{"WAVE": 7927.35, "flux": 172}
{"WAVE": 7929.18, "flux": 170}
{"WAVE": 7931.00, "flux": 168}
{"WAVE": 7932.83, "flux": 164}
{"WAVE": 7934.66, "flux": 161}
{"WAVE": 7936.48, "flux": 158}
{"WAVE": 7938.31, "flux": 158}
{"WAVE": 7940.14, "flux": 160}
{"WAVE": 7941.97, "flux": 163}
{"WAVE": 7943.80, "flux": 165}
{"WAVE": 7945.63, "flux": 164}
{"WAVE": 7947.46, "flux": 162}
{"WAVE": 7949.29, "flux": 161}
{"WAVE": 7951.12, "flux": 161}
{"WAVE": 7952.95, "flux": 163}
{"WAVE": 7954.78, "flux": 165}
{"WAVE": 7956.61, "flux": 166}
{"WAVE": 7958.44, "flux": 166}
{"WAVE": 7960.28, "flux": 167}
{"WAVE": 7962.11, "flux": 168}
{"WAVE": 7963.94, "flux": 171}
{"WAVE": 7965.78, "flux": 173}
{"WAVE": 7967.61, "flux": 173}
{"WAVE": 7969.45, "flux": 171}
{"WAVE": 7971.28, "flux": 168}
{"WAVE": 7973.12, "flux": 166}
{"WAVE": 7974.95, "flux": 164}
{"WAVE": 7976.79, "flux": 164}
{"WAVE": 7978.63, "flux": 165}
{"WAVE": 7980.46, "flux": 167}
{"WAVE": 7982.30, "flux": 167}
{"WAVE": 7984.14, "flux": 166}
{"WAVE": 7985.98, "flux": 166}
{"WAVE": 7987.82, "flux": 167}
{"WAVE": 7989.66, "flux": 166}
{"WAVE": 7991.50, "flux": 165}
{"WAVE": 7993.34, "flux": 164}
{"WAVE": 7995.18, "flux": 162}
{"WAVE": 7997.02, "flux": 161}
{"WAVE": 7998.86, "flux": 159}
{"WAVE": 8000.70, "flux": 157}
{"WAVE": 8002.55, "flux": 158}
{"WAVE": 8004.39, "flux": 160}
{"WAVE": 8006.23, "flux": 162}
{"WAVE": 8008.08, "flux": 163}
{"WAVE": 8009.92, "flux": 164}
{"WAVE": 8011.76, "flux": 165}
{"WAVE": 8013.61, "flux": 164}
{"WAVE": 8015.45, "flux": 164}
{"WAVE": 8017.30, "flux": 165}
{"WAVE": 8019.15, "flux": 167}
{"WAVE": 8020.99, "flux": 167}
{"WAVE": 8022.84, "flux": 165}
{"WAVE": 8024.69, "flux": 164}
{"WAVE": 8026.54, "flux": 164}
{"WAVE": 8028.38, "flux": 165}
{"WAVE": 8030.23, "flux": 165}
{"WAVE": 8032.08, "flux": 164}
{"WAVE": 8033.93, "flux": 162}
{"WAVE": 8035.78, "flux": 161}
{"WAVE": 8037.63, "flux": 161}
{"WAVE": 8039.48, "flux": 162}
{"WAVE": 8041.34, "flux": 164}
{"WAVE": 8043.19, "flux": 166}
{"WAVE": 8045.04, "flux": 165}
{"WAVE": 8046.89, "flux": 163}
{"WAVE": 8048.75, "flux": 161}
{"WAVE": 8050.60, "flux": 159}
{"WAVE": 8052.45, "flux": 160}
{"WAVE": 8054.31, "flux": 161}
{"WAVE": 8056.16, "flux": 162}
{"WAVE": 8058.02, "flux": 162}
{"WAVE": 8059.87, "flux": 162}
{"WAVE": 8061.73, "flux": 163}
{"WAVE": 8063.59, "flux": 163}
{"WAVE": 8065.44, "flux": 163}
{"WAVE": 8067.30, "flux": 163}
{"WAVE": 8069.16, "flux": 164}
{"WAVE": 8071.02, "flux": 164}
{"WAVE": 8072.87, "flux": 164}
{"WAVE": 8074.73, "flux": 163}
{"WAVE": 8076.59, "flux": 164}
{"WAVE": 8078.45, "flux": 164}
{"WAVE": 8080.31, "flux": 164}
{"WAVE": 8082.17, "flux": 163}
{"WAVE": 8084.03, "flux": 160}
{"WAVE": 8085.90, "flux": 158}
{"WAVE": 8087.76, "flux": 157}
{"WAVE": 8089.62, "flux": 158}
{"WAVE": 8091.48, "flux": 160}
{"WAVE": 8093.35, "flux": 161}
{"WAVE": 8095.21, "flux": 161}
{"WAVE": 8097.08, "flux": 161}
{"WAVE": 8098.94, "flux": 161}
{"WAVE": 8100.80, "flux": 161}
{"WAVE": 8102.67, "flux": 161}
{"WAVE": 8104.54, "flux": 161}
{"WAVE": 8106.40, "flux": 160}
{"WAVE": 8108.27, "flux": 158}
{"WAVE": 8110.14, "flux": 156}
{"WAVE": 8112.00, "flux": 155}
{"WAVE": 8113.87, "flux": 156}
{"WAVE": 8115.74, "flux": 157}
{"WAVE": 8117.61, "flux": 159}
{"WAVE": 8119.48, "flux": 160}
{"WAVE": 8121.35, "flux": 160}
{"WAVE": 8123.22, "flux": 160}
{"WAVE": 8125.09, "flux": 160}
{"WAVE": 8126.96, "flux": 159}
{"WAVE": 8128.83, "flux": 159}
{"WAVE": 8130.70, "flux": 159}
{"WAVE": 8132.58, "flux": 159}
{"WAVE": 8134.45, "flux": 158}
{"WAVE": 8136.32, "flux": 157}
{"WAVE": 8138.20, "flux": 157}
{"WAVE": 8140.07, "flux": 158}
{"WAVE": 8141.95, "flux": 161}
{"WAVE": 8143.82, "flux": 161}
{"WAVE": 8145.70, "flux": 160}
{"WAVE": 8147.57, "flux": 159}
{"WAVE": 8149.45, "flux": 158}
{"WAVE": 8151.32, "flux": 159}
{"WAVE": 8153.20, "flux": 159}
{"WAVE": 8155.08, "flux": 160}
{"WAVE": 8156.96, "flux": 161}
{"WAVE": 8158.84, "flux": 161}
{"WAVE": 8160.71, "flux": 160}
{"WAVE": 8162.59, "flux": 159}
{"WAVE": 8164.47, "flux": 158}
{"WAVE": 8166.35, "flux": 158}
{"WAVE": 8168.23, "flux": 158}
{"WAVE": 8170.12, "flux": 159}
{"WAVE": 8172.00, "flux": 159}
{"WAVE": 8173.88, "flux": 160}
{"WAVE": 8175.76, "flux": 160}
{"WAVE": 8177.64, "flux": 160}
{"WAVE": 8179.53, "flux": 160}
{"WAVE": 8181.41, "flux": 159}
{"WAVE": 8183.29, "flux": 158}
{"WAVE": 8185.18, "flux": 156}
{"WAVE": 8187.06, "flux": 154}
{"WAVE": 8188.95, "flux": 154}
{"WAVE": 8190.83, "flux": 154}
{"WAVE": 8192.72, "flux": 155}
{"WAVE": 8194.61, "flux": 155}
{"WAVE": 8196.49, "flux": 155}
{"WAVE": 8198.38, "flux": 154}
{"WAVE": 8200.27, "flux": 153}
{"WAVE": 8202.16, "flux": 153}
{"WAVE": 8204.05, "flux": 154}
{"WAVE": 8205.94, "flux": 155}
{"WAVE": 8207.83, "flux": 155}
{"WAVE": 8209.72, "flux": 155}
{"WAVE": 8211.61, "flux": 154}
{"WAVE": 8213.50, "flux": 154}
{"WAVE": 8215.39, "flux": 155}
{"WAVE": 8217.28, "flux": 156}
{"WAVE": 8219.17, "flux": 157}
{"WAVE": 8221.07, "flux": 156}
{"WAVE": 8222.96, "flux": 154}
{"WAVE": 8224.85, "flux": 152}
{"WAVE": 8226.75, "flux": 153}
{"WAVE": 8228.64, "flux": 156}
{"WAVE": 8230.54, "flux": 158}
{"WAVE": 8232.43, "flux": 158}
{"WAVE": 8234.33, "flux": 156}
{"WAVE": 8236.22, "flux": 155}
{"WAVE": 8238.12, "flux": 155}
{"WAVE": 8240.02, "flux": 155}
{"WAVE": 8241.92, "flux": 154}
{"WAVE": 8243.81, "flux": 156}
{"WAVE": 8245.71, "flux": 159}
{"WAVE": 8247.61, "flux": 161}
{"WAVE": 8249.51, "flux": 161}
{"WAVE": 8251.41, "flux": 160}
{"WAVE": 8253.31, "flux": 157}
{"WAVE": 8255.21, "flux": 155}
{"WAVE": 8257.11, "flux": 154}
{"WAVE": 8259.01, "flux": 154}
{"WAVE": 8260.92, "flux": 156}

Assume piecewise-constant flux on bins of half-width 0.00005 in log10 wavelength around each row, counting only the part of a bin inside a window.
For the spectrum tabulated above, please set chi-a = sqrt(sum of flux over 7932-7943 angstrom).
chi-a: 31.0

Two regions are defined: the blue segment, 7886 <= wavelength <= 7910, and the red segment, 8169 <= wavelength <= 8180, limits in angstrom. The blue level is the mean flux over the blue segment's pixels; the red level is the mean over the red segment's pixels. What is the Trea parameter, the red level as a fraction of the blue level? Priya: 0.93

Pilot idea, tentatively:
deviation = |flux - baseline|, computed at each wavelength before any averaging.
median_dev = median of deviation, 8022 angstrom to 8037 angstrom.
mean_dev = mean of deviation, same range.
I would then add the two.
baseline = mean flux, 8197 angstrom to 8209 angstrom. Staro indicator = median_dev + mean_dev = 20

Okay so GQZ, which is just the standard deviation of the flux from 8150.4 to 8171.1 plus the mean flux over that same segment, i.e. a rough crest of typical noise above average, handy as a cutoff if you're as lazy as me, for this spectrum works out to 160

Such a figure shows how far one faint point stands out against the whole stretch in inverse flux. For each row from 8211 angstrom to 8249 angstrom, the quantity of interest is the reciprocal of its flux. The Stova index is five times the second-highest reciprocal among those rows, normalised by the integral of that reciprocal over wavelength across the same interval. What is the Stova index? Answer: 0.13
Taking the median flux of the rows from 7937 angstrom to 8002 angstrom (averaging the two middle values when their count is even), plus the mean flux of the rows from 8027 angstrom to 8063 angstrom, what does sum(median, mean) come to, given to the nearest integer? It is 328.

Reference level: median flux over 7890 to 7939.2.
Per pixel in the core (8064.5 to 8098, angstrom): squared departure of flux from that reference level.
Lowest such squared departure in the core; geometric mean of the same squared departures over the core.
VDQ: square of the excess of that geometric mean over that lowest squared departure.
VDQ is 721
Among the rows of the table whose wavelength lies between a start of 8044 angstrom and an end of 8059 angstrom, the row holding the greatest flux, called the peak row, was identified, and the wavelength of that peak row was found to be 8045.04 angstrom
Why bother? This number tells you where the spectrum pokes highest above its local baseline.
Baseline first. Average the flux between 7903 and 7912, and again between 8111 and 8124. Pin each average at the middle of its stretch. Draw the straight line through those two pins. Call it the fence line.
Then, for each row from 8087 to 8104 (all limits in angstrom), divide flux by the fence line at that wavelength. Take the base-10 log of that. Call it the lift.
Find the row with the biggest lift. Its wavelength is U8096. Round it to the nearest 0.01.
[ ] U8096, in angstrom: 8102.67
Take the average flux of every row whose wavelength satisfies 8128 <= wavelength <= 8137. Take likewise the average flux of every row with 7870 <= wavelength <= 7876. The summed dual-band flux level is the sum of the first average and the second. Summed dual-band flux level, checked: 326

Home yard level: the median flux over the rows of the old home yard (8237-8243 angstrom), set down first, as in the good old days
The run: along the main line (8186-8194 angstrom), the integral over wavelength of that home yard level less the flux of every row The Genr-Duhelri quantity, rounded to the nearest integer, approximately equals 6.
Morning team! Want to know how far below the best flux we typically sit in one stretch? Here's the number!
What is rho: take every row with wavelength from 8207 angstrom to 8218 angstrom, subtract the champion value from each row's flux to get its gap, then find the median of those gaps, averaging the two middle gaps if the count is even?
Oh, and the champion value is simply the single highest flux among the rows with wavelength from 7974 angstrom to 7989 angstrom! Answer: -12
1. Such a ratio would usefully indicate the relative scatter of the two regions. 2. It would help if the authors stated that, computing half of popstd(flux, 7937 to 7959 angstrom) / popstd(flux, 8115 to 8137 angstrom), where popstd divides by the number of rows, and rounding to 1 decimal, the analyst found 1.2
